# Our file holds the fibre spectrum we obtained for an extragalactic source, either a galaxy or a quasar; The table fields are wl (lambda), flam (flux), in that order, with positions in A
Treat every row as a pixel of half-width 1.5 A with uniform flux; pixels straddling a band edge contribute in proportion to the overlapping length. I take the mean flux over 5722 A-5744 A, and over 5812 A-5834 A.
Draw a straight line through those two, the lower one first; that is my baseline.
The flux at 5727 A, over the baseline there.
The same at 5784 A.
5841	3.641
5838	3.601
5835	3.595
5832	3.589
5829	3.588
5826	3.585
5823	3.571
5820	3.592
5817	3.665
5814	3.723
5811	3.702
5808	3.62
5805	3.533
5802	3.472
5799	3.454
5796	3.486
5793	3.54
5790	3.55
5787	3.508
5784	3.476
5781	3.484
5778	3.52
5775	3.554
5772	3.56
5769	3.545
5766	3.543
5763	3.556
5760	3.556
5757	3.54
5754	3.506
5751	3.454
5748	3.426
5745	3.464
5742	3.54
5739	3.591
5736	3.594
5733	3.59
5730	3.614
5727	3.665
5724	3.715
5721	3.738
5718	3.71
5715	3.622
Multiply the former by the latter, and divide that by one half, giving 1.95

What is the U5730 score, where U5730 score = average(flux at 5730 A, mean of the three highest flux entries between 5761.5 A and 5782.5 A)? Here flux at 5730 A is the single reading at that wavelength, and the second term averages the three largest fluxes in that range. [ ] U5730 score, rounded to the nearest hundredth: 3.59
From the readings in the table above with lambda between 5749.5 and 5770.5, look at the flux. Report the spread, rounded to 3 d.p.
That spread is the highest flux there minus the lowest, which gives 0.102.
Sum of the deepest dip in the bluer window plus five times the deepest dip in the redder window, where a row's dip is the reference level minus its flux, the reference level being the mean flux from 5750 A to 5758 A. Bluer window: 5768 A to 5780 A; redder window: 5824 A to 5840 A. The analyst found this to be -0.4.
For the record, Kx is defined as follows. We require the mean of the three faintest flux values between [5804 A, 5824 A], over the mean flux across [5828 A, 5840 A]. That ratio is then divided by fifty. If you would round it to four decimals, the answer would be 0.0198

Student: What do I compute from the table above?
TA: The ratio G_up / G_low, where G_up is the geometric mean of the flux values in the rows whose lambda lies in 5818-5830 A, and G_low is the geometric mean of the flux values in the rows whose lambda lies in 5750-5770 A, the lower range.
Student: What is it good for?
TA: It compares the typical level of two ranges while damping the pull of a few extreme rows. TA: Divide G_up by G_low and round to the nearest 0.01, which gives 1.02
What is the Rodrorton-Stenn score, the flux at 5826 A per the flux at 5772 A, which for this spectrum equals 1.007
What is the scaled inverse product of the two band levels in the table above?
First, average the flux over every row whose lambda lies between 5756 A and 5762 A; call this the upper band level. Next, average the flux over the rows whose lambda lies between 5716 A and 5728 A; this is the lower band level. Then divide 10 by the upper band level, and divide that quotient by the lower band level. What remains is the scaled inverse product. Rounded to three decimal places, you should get 0.760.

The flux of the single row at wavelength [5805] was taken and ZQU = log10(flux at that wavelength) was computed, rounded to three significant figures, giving 0.548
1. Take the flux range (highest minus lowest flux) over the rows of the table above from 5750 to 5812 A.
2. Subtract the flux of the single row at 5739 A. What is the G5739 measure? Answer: -3.343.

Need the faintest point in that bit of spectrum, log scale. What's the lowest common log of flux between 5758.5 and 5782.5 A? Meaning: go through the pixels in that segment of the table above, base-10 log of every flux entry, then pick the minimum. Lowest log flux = 0.542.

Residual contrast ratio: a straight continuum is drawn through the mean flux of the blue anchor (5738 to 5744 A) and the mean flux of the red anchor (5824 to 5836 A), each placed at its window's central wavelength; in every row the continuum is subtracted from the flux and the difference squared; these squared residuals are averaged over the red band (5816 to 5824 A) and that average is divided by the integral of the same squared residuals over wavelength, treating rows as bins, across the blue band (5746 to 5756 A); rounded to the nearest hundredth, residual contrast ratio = 0.02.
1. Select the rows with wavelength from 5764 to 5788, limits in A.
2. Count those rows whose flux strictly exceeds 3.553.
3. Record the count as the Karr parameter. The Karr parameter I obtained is 2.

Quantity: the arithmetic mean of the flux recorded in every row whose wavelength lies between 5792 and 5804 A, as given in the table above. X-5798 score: 3.49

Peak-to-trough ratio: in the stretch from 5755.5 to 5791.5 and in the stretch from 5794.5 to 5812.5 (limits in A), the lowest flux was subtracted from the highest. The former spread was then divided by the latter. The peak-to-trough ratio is 0.3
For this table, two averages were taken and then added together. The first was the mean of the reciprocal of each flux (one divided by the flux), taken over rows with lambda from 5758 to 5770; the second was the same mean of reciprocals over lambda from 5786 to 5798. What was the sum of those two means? 0.566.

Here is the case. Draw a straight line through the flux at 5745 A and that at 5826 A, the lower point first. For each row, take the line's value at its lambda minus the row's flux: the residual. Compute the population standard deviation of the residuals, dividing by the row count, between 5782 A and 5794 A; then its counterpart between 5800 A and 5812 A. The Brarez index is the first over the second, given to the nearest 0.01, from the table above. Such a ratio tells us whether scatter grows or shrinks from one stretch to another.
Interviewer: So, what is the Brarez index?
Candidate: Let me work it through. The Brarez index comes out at 0.30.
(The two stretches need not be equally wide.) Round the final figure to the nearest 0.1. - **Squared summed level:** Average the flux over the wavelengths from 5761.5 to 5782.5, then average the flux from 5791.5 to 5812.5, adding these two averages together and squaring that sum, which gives 50.1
